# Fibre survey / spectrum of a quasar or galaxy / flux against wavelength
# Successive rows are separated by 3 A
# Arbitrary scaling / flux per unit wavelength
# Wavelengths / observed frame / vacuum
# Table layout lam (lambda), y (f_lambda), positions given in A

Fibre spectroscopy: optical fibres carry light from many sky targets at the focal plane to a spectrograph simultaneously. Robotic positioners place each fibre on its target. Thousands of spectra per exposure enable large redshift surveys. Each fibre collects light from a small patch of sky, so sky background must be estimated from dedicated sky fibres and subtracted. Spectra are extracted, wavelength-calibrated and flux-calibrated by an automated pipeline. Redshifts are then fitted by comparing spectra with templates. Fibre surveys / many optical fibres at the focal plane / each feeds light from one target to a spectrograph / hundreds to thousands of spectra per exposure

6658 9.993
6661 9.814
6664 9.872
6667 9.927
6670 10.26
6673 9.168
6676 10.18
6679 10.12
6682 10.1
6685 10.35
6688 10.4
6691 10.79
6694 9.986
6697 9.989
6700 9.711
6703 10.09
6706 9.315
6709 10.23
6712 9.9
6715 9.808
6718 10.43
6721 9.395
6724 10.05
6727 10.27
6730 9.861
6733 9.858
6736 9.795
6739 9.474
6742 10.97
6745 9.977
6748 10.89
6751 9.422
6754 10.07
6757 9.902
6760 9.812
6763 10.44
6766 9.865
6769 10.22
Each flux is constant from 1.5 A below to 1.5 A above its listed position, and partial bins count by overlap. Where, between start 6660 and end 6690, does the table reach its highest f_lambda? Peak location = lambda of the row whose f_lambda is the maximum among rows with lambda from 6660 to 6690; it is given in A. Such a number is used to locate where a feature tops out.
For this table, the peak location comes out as 6688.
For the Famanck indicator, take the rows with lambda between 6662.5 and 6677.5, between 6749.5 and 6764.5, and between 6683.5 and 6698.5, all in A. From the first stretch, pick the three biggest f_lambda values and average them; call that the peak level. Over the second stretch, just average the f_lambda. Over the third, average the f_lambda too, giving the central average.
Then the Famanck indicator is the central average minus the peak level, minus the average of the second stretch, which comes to -9.7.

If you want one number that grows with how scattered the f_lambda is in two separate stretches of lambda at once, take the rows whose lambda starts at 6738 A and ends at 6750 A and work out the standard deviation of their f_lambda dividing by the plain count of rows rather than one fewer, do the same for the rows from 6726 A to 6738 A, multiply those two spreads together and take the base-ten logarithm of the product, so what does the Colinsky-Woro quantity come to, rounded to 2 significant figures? -0.93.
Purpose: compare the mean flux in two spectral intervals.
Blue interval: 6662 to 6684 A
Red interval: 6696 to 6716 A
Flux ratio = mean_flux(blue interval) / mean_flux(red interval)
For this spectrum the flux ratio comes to 1.01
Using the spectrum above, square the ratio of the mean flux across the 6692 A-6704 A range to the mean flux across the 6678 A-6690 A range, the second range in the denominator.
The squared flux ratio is 0.94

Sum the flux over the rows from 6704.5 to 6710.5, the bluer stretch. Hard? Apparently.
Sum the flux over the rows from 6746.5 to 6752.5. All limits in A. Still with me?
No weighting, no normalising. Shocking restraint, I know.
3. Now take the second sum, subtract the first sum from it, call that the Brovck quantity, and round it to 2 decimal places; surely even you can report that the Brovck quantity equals 0.77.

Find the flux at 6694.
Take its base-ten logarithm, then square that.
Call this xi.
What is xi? 1.00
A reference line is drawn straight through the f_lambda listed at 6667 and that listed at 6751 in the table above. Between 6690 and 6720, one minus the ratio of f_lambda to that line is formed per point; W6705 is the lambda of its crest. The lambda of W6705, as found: 6706 A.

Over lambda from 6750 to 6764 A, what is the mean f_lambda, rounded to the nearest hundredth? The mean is 9.93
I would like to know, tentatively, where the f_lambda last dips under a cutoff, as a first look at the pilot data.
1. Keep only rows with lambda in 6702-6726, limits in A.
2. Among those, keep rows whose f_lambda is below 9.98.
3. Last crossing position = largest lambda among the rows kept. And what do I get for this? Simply 6721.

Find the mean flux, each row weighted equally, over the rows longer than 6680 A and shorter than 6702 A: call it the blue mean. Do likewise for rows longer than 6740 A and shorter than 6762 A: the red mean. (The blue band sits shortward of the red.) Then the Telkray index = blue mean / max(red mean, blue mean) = 1.00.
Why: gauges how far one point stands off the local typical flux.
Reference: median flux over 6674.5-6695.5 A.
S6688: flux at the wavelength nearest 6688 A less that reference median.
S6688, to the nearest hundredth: 0.22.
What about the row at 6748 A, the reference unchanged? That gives 0.71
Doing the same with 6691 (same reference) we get 0.61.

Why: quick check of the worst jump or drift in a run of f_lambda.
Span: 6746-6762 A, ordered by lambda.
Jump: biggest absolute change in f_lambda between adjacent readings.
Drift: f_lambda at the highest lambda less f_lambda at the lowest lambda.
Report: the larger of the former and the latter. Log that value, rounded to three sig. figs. 1.47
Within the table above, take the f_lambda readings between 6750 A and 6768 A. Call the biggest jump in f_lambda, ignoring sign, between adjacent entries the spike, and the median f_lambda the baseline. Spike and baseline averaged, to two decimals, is 5.27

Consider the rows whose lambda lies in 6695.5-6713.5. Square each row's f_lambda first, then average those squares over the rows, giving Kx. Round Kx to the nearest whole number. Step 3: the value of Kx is 98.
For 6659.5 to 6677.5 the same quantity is 98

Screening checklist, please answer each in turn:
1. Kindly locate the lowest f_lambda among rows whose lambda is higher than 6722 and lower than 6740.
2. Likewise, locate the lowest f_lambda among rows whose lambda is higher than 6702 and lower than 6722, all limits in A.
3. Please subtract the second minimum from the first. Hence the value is 0.16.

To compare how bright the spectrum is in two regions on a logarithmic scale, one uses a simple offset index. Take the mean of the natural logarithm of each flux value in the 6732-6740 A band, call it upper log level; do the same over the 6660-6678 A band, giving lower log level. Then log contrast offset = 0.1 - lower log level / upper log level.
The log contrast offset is -0.907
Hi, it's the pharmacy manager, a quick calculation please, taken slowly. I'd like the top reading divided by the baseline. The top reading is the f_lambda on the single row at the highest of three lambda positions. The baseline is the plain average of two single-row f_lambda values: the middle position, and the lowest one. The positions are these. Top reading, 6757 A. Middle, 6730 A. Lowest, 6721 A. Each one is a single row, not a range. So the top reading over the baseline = 1.03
